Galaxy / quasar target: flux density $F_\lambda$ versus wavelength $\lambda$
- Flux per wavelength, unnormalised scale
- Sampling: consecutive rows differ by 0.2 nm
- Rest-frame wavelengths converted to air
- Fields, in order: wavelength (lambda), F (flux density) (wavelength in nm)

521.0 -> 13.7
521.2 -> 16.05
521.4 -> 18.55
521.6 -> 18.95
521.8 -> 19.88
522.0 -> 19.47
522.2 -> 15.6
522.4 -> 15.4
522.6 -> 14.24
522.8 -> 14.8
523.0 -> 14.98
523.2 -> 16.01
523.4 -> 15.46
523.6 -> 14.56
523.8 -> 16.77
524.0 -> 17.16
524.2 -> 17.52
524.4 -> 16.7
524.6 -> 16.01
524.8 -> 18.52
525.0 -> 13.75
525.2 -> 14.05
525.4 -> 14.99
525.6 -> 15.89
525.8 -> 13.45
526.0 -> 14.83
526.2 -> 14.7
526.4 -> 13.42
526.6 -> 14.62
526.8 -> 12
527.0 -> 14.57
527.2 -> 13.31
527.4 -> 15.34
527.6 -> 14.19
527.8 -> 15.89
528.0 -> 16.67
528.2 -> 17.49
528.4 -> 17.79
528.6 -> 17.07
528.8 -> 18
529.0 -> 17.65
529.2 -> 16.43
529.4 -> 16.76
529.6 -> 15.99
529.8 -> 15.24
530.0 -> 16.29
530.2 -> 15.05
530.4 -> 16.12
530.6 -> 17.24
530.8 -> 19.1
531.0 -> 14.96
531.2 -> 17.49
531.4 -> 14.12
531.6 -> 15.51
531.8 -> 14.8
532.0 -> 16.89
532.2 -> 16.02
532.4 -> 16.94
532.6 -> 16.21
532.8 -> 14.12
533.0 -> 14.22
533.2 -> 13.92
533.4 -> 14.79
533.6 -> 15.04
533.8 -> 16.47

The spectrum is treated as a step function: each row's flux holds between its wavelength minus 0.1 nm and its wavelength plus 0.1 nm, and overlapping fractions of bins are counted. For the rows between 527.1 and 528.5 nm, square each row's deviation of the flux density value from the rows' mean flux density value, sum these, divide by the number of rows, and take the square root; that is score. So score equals 1.5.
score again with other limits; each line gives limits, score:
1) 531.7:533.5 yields 1.1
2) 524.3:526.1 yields 1.5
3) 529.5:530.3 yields 0.5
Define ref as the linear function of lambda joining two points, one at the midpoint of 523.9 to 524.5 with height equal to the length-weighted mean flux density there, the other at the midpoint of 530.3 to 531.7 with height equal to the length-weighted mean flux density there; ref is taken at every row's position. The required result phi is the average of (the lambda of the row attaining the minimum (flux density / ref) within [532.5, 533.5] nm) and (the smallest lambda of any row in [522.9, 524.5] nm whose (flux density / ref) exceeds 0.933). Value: 528.50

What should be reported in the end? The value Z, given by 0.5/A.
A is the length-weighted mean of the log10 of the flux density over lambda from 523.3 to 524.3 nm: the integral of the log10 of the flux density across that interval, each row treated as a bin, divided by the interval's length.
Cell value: 0.413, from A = 1.21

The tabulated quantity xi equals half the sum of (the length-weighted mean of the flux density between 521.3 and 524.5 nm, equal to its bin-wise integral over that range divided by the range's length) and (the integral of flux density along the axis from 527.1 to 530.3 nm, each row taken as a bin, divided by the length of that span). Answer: 16.4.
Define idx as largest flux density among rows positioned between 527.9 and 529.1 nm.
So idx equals 18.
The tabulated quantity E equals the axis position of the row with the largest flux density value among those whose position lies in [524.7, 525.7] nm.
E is 524.8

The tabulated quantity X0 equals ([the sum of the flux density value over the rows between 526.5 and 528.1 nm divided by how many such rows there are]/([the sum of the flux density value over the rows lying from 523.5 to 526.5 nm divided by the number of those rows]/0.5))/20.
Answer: 0.024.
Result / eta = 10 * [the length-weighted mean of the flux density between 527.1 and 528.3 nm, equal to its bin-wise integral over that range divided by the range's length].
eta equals 155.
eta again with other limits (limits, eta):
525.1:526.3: 147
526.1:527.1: 139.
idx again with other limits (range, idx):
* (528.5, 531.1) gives 19.1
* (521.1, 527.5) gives 19.88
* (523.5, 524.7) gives 17.52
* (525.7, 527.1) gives 14.83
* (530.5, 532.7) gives 19.1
